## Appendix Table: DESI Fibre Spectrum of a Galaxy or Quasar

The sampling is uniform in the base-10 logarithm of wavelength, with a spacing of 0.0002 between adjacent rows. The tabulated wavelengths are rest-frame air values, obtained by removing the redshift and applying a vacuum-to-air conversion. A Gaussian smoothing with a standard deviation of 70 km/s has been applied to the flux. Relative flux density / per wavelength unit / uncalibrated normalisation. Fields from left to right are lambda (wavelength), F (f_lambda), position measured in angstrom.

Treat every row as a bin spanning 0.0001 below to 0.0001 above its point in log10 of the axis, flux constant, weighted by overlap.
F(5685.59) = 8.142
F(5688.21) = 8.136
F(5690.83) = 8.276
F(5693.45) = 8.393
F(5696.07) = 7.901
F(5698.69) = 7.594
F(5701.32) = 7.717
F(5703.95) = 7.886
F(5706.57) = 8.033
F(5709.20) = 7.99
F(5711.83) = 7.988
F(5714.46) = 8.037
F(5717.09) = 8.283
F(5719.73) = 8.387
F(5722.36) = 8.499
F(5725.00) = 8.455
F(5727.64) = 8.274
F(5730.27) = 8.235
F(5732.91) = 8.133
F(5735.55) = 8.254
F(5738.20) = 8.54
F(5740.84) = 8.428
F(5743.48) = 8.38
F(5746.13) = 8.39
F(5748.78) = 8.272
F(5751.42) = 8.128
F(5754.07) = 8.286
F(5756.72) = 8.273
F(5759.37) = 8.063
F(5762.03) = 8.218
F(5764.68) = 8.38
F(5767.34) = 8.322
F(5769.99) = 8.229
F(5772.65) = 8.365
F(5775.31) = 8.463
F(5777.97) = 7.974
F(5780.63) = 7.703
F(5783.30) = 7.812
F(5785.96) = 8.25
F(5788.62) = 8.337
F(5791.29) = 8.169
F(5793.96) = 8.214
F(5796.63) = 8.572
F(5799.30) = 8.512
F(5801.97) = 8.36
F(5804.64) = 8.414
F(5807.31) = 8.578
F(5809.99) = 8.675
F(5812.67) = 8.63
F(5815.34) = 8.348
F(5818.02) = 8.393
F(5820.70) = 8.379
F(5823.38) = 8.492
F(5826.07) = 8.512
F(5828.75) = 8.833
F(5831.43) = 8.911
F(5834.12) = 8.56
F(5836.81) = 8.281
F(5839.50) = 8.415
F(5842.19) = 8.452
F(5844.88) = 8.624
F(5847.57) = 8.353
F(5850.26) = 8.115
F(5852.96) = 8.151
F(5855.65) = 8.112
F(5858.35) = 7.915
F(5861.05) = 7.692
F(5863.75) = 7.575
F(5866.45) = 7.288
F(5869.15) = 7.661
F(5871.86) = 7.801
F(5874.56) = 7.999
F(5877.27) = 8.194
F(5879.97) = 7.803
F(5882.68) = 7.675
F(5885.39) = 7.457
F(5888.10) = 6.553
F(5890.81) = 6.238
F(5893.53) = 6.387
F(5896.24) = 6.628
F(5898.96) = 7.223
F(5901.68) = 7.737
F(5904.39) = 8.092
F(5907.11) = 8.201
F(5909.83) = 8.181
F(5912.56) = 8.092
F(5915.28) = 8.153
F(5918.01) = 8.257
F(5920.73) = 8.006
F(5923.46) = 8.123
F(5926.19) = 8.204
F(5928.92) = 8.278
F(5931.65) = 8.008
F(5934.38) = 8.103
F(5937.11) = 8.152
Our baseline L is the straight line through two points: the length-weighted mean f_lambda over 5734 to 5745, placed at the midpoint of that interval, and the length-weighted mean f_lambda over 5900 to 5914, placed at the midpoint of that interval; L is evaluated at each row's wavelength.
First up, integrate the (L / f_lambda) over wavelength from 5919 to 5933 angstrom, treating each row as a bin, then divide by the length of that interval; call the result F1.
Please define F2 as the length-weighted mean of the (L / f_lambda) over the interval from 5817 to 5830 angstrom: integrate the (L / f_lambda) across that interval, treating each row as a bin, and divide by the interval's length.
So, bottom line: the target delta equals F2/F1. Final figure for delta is 0.98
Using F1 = 0.99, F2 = 0.96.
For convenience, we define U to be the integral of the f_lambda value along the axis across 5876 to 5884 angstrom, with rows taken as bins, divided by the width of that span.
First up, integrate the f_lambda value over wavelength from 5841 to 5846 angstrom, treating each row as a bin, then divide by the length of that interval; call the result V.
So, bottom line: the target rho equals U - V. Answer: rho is -0.6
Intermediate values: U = 7.9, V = 8.54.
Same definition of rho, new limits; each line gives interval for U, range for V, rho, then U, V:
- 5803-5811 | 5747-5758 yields 0.3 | 8.5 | 8.25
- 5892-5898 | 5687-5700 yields -1.5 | 6.5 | 8.06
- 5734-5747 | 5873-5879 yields 0.3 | 8.4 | 8.08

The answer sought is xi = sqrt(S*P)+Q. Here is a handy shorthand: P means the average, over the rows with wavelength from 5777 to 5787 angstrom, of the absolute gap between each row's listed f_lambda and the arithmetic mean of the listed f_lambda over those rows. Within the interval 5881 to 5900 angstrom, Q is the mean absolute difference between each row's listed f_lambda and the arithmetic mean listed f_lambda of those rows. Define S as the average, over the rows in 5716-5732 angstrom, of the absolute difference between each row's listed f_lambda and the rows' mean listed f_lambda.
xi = 0.62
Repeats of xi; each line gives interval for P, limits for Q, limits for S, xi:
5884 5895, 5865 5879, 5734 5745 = 0.43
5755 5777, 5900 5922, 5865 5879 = 0.26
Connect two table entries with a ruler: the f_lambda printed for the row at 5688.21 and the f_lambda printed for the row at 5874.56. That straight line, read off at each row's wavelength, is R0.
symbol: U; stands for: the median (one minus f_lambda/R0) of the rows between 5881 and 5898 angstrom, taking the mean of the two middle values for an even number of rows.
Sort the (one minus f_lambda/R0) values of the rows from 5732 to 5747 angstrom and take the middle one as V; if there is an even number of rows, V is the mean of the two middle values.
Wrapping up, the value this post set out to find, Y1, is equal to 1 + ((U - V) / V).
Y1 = -5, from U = 0.175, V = -0.036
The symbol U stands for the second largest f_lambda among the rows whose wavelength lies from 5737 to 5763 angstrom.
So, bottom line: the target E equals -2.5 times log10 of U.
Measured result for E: -2.314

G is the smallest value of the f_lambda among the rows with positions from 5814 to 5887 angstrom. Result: 7.288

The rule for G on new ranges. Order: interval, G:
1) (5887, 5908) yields 6.238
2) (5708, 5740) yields 7.988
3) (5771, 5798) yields 7.703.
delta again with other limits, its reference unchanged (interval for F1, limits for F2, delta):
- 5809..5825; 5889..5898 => 1.29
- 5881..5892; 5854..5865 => 0.90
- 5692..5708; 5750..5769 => 0.95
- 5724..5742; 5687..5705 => 1.05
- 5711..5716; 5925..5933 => 0.93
